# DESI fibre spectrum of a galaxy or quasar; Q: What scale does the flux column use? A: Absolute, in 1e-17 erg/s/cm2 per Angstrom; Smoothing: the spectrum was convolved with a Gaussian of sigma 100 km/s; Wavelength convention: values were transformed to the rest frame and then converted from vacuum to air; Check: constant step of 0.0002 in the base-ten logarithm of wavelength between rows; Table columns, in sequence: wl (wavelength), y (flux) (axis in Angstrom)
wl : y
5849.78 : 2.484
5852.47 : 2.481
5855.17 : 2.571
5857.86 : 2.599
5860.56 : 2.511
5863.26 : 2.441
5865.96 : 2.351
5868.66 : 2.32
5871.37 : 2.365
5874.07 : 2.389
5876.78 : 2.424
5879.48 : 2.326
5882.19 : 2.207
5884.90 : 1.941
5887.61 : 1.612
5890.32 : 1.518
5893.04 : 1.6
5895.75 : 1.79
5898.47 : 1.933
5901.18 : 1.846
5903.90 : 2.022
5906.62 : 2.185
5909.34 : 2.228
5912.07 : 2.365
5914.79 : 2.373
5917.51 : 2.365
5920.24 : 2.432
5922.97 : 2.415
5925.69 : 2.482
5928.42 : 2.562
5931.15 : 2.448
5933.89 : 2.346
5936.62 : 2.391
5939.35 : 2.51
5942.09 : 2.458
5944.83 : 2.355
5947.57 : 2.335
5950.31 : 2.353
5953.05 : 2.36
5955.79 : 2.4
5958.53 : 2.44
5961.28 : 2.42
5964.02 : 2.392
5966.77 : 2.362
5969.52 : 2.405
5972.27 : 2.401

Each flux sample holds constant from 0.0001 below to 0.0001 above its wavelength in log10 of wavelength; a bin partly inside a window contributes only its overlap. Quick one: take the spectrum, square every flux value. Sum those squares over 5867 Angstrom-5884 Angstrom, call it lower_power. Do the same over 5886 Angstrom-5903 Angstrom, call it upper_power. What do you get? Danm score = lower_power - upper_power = 15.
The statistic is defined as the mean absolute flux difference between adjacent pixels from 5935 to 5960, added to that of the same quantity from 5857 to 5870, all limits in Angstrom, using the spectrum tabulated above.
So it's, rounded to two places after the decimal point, 0.12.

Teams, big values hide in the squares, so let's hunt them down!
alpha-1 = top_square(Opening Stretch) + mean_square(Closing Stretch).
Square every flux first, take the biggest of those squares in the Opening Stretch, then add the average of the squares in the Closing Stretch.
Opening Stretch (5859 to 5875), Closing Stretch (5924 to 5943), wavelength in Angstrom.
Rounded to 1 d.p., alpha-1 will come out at 12.3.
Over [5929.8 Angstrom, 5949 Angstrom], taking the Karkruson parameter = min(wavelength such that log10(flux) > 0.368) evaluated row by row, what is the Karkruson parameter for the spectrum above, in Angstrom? 5931.15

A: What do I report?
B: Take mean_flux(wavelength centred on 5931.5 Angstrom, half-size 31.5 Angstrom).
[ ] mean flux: 2.35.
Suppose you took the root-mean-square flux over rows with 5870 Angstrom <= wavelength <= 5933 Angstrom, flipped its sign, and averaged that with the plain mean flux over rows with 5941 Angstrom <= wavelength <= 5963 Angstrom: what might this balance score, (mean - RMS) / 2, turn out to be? 0.10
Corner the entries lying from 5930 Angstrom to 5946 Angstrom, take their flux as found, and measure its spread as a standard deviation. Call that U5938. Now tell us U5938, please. 0.06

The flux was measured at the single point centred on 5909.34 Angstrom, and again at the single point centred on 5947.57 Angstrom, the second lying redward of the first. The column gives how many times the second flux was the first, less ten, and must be -8.95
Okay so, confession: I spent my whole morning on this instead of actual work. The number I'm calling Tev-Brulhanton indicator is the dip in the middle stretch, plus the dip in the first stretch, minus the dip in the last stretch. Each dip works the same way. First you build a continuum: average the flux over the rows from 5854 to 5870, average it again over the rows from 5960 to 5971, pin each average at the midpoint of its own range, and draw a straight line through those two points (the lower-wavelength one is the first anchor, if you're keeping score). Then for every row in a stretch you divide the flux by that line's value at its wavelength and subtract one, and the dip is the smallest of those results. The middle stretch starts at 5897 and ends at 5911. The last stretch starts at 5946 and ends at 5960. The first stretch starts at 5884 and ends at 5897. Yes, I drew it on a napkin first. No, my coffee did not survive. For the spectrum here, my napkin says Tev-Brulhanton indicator -0.59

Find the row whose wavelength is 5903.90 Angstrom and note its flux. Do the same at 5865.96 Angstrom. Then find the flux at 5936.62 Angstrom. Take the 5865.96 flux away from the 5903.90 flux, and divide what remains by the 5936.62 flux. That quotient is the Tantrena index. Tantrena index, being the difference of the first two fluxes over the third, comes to -0.14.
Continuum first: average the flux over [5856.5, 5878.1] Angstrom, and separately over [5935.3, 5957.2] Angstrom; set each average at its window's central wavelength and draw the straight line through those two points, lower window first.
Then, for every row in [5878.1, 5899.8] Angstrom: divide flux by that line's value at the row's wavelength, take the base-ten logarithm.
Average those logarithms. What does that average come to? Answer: -0.12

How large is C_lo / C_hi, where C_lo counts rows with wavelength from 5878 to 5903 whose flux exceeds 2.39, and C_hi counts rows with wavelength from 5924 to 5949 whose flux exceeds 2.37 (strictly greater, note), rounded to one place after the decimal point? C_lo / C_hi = 0.0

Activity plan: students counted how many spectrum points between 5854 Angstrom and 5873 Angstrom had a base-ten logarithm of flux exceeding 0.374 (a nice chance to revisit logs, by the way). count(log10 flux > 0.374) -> 4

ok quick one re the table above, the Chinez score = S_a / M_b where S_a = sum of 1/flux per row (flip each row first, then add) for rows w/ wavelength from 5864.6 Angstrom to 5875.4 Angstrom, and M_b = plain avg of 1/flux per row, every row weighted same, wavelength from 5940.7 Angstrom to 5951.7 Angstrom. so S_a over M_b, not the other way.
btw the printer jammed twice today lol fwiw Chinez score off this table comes 4.0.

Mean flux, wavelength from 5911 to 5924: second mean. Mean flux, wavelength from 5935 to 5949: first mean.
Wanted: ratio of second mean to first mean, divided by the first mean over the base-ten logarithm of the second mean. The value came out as 0.156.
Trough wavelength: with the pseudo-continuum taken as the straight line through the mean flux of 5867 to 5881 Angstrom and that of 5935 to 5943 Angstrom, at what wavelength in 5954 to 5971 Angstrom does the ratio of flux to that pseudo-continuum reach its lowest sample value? 5966.77 Angstrom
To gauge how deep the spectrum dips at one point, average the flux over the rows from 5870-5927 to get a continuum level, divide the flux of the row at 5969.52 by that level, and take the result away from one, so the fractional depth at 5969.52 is -0.13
